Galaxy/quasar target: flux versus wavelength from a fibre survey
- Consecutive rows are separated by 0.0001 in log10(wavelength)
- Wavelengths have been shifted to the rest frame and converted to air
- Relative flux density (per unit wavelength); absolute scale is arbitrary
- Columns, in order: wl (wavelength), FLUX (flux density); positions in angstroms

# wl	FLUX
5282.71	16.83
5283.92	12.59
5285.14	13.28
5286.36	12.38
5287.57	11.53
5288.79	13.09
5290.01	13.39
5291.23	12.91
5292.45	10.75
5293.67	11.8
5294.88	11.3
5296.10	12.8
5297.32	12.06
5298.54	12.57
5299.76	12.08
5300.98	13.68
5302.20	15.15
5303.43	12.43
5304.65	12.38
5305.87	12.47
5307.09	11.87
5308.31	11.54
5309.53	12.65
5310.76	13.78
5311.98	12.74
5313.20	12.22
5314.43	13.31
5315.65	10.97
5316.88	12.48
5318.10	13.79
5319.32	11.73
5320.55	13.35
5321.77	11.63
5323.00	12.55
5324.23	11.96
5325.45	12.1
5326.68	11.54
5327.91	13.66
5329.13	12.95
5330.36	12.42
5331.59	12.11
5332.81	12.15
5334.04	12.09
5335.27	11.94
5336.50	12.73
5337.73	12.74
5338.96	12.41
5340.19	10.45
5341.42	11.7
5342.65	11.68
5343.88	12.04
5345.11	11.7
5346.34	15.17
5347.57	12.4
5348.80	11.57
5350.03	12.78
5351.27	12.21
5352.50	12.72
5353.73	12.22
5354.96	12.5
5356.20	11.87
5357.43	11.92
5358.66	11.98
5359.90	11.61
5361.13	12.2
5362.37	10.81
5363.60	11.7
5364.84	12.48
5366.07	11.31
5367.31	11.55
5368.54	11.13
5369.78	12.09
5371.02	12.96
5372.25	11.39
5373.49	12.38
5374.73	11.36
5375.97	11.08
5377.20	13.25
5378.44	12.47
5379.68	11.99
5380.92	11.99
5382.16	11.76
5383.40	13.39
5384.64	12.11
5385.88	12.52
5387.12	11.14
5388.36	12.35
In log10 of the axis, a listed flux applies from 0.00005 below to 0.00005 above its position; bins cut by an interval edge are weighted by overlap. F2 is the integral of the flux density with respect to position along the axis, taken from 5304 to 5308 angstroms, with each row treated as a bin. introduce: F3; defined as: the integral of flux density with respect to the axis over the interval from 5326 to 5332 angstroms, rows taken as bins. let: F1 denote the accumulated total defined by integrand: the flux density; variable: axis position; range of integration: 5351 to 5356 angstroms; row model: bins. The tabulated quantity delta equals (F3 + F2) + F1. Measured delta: 186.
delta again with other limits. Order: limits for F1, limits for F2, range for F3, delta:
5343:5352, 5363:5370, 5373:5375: 218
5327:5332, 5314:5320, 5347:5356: 249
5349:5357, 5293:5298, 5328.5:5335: 239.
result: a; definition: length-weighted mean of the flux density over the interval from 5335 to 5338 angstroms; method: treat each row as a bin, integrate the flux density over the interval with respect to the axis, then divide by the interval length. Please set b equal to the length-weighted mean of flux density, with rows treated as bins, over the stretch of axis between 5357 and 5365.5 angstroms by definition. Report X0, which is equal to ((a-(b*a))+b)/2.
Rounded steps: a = 12.5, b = 11.81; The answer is -61.6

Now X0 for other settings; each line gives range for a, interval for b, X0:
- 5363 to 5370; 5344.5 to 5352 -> -61.7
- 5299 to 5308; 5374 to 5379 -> -64.8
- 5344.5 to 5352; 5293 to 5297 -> -63.4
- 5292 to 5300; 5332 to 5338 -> -61.3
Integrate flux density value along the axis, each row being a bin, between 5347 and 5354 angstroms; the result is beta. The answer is 86.2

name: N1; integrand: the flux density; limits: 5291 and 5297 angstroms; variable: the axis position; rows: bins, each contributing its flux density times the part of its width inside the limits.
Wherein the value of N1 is 71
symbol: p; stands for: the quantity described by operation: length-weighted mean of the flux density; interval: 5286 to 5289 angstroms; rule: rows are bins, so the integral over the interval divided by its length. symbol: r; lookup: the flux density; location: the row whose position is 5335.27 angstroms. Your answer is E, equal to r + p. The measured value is 24.2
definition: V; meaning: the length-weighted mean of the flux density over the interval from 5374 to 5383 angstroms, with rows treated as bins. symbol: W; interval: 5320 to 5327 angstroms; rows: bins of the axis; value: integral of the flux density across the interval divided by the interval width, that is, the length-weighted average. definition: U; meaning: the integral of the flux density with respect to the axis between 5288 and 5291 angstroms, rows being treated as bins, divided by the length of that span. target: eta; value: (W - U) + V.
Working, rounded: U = 13.1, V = 12.0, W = 12.2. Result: 11.2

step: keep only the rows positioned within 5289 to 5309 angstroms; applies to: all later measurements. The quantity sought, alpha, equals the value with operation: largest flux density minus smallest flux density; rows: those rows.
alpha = 4.4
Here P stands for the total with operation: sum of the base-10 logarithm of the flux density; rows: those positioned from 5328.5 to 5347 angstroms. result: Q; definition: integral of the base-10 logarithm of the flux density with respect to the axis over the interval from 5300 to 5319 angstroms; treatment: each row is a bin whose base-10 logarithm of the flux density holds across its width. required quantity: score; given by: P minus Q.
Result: -4.6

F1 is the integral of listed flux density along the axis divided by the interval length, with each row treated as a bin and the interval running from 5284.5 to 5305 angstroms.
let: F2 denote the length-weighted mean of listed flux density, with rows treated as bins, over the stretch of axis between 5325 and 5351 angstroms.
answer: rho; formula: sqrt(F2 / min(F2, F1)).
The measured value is 1.00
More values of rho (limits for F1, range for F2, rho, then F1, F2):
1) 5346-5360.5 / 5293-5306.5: 1.01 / 12.4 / 12.6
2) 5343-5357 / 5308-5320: 1.00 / 12.5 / 12.5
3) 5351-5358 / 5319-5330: 1.01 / 12.3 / 12.4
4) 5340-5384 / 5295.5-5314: 1.03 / 12.1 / 12.7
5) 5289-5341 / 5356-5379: 1.00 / 12.4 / 11.9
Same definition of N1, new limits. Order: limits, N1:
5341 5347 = 75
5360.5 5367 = 76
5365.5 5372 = 77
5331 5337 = 73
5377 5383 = 74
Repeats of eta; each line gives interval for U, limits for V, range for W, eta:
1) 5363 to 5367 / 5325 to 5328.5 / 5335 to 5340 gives 12.9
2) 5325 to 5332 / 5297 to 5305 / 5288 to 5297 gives 12.7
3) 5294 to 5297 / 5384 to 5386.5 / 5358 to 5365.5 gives 12.1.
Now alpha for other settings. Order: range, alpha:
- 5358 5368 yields 1.7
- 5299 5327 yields 4.2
